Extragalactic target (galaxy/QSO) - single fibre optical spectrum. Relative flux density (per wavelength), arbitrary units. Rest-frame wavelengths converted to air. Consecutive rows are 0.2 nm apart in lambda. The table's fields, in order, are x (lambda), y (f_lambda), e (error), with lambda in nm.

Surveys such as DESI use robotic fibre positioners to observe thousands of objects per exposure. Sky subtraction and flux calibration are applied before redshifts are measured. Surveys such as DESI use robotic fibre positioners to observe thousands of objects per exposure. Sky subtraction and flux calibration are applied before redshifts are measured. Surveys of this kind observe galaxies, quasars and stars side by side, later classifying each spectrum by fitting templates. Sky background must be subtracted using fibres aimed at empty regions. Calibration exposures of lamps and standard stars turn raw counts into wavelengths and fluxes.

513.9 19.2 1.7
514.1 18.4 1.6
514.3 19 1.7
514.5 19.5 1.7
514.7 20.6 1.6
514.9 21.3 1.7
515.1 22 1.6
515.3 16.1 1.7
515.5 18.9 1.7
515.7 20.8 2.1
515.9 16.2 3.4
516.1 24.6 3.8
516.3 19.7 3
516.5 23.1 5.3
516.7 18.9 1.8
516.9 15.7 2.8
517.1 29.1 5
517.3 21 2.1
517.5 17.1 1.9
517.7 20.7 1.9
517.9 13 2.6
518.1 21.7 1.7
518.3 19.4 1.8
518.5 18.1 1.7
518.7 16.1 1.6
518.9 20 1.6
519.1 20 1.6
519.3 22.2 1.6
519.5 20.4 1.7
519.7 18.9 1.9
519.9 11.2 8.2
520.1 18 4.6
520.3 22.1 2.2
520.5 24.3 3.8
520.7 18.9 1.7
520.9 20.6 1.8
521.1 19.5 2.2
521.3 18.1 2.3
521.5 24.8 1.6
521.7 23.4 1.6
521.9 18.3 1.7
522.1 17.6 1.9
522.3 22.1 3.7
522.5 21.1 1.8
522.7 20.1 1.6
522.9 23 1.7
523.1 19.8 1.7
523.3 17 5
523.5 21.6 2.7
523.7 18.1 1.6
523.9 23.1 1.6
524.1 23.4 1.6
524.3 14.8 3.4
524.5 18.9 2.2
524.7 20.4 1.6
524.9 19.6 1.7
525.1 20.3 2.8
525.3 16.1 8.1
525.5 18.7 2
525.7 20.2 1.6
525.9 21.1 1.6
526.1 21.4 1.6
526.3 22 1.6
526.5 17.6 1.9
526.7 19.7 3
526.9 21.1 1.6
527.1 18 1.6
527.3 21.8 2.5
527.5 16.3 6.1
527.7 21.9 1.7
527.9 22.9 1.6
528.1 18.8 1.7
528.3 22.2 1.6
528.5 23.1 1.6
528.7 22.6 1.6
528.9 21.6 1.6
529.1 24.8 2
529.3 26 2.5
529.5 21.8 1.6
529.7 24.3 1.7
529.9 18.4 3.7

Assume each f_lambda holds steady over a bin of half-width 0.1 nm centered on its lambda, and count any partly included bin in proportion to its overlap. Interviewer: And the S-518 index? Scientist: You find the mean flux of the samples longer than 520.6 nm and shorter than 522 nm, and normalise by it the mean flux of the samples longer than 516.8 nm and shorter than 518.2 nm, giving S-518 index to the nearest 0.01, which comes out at 0.96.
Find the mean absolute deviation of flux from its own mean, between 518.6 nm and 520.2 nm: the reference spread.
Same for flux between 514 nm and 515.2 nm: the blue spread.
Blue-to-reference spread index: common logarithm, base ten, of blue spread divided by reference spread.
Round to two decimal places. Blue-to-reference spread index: -0.32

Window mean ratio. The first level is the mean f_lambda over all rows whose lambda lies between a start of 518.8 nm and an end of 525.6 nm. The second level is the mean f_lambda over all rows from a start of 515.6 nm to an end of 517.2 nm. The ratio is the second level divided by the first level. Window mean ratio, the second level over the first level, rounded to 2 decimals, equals 1.06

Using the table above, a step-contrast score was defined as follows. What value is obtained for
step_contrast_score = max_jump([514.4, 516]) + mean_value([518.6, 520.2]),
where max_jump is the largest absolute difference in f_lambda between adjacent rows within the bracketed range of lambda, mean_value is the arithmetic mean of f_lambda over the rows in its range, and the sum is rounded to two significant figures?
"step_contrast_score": 24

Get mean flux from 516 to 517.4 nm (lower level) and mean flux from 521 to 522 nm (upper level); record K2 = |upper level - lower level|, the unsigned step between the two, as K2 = 0.91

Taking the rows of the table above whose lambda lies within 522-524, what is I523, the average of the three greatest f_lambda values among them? 22.7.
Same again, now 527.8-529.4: 24.6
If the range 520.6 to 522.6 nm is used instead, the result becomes 23.4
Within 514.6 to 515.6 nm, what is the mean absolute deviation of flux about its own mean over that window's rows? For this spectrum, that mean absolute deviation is 1.8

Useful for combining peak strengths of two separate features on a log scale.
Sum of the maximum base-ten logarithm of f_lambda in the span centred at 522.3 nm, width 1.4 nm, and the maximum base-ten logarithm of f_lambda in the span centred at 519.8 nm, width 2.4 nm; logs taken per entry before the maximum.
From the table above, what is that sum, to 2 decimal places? 2.75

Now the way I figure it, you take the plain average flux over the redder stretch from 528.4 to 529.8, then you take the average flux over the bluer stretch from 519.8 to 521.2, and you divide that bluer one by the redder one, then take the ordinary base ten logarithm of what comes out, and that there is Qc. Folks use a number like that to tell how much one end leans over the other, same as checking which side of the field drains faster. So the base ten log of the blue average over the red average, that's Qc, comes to -0.09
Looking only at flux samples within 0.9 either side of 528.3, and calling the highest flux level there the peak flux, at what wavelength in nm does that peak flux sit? 529.1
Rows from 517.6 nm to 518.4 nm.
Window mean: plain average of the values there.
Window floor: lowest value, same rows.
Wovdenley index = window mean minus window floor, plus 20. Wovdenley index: 25.7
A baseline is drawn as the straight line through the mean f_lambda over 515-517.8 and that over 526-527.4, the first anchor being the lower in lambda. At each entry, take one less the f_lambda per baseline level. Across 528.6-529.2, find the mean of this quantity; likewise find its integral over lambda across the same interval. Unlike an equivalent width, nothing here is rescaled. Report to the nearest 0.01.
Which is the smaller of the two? -0.14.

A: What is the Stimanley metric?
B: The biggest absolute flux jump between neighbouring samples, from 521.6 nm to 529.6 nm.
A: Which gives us 8.60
